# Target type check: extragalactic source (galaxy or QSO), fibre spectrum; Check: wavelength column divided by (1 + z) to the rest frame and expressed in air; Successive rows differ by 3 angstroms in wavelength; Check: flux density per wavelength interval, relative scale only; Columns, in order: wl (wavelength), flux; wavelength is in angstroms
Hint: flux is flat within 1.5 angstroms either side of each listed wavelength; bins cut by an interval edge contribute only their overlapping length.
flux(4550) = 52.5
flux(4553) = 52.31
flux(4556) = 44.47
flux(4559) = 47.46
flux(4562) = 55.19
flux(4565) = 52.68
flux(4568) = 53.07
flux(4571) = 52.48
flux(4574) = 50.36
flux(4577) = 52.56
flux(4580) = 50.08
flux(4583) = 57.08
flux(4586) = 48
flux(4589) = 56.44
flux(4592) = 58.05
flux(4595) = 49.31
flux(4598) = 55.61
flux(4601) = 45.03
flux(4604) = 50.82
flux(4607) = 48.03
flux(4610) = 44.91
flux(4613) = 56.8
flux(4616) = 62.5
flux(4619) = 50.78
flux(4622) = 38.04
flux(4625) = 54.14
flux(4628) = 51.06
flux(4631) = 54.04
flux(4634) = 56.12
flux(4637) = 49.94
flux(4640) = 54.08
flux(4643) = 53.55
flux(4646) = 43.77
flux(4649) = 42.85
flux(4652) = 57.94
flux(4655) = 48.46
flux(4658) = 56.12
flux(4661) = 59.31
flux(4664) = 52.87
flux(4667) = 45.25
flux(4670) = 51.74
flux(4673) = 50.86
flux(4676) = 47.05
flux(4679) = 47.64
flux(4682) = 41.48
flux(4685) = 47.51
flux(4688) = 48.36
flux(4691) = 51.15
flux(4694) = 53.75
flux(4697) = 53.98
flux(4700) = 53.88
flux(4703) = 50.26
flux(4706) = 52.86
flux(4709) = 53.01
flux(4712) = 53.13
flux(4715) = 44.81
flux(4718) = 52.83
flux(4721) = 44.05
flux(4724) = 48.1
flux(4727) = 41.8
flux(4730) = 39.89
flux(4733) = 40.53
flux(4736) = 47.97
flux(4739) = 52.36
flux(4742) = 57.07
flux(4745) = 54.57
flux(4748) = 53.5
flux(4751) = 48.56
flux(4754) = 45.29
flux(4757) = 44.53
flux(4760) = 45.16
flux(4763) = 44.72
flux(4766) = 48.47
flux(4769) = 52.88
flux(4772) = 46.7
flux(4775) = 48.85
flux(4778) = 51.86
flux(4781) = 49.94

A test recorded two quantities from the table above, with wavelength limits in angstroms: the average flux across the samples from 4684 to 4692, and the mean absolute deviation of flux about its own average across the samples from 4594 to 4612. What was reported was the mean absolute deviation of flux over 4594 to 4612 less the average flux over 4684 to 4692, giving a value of -46.0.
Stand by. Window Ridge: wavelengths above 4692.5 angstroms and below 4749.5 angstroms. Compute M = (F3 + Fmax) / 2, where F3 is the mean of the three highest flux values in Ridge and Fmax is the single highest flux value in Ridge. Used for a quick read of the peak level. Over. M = 56.1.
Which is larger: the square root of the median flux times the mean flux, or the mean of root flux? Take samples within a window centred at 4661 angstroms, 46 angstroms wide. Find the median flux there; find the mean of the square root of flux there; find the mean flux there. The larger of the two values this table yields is 51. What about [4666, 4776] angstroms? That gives 49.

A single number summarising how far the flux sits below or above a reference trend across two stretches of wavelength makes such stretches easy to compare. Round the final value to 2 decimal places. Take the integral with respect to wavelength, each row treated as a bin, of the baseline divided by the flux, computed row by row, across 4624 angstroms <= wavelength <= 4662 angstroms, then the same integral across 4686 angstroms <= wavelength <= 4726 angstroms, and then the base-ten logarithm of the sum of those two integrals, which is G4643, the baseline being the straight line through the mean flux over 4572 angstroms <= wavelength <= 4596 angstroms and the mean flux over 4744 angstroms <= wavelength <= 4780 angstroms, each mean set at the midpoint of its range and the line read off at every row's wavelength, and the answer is 1.89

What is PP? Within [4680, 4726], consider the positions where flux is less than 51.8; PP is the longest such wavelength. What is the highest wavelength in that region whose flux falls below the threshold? 4724 angstroms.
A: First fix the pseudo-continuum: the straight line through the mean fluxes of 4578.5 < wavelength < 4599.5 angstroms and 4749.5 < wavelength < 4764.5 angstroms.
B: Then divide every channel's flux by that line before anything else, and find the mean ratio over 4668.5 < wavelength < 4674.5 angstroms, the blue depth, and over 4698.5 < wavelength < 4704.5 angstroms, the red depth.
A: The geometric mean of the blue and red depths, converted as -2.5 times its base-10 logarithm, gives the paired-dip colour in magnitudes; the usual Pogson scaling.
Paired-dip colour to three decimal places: -0.059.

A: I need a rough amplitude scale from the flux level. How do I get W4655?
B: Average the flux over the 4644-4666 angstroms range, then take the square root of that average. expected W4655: 7.18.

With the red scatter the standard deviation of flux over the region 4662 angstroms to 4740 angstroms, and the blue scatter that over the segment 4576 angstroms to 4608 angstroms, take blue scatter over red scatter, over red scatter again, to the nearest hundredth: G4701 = 0.21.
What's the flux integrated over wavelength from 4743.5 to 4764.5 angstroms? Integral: 1009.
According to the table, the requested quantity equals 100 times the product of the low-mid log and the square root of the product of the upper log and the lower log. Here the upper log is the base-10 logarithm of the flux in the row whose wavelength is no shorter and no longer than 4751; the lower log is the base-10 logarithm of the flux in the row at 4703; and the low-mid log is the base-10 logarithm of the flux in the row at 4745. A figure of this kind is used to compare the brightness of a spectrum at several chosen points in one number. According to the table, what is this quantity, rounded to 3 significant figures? 294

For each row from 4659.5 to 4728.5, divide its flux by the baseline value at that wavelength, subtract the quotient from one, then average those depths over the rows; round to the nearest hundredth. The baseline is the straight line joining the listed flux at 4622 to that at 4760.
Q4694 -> -0.19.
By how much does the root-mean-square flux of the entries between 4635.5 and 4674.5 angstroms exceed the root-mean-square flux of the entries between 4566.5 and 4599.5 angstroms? -1.6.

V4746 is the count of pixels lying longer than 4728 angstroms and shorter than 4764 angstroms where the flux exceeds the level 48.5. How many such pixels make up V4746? 5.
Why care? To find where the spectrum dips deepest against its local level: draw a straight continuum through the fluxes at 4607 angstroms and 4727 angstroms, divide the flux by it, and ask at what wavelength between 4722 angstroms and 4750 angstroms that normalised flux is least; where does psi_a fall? 4730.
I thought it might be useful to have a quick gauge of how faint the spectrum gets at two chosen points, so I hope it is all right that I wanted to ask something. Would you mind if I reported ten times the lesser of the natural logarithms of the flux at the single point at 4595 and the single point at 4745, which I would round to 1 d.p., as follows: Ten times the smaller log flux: 39.0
